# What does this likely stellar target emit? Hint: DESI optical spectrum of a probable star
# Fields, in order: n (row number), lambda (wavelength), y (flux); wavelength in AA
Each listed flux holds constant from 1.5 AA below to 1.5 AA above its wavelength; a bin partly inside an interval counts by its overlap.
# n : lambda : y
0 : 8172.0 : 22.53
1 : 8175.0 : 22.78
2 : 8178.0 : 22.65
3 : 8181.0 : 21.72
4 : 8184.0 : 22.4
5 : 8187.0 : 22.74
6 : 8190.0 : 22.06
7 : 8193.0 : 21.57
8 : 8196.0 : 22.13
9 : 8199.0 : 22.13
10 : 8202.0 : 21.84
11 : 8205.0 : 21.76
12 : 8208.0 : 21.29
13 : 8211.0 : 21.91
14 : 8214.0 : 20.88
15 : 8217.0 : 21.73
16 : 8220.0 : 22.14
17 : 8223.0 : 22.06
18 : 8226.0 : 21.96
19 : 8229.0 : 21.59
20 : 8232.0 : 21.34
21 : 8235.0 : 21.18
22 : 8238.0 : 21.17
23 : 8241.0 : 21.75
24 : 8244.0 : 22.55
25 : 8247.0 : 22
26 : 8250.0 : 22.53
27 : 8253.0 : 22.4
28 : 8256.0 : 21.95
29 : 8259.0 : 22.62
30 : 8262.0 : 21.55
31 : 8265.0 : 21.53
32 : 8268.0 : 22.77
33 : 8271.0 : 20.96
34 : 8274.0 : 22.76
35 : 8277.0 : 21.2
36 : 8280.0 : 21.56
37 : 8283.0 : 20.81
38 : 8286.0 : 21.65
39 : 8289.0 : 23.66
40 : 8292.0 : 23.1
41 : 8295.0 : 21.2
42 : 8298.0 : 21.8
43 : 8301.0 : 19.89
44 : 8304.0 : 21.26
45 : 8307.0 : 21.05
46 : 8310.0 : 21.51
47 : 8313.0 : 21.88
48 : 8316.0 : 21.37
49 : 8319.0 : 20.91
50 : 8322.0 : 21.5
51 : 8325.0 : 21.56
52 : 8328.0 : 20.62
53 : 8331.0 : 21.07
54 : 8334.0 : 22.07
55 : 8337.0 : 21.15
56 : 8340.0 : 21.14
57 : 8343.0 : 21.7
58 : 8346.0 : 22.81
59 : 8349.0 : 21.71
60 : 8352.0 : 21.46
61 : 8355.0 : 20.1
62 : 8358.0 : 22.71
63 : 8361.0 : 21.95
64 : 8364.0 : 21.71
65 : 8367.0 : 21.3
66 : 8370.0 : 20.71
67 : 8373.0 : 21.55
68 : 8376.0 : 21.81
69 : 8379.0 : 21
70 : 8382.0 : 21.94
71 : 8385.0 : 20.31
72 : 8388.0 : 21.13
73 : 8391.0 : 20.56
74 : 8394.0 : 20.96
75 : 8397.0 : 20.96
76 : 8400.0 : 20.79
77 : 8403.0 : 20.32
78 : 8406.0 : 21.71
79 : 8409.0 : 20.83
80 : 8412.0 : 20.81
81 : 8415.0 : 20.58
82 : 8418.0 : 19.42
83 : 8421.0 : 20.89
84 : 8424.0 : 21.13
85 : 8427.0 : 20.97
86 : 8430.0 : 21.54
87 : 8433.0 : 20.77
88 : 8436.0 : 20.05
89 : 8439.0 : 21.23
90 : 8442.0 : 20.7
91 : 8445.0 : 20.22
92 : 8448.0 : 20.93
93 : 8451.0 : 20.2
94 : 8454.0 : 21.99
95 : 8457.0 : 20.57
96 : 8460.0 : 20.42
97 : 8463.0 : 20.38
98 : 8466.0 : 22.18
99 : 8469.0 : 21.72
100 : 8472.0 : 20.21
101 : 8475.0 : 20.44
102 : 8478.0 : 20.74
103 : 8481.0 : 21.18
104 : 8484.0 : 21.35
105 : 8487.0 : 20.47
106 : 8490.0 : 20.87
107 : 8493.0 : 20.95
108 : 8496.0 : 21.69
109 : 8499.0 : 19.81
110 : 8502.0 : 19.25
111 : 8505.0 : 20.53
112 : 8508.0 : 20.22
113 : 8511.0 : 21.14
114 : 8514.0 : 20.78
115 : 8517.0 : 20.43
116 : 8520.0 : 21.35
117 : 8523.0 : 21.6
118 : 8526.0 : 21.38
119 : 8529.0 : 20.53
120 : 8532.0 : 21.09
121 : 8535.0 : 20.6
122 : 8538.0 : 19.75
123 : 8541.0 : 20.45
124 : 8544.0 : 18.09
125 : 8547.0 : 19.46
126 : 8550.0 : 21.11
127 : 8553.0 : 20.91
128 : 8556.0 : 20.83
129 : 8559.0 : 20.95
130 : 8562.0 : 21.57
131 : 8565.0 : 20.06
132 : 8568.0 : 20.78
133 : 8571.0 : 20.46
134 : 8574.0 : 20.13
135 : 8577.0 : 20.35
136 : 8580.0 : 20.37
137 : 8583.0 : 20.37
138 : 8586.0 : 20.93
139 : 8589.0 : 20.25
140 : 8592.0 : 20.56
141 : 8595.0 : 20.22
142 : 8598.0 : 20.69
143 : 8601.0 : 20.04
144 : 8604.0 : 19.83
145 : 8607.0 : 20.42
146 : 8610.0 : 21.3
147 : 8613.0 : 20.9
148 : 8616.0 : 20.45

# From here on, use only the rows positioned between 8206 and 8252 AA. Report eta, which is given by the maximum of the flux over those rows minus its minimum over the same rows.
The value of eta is 1.7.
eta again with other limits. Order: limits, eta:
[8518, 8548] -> 3.5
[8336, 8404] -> 2.7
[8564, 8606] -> 1.1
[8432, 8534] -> 2.9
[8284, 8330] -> 3.8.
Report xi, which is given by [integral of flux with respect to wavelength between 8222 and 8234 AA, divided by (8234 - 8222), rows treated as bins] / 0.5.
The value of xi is 43.4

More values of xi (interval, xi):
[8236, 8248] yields 43.7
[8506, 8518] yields 41.3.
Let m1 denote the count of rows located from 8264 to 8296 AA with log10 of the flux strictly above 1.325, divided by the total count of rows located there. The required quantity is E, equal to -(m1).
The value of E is -0.8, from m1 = 0.82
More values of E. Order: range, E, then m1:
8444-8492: -0.3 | 0.31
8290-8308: -0.7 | 0.67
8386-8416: -0.1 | 0.10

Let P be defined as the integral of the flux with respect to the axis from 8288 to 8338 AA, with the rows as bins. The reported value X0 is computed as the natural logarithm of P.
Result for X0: 6.98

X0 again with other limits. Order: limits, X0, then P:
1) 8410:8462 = 6.98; 1078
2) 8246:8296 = 7.00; 1101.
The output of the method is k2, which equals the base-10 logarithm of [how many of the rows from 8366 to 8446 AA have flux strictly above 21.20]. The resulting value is 0.8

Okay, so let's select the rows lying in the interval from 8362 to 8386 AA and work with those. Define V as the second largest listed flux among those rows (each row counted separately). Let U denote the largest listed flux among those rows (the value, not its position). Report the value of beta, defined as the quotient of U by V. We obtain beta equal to 1.01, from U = 21.94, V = 21.81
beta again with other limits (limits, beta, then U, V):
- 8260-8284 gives 1.00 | 22.77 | 22.76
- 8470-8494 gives 1.01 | 21.35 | 21.18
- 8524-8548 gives 1.01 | 21.38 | 21.09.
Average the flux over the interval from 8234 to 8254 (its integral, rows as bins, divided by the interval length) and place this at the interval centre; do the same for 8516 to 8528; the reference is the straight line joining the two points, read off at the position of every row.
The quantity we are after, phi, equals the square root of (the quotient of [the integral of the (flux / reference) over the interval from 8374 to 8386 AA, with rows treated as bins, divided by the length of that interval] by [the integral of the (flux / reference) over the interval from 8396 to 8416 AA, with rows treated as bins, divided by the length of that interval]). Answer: 1.01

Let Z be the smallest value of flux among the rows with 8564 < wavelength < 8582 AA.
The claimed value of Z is 20.06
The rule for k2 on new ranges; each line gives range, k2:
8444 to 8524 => 0.8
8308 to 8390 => 1.2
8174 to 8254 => 1.4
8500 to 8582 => 0.6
